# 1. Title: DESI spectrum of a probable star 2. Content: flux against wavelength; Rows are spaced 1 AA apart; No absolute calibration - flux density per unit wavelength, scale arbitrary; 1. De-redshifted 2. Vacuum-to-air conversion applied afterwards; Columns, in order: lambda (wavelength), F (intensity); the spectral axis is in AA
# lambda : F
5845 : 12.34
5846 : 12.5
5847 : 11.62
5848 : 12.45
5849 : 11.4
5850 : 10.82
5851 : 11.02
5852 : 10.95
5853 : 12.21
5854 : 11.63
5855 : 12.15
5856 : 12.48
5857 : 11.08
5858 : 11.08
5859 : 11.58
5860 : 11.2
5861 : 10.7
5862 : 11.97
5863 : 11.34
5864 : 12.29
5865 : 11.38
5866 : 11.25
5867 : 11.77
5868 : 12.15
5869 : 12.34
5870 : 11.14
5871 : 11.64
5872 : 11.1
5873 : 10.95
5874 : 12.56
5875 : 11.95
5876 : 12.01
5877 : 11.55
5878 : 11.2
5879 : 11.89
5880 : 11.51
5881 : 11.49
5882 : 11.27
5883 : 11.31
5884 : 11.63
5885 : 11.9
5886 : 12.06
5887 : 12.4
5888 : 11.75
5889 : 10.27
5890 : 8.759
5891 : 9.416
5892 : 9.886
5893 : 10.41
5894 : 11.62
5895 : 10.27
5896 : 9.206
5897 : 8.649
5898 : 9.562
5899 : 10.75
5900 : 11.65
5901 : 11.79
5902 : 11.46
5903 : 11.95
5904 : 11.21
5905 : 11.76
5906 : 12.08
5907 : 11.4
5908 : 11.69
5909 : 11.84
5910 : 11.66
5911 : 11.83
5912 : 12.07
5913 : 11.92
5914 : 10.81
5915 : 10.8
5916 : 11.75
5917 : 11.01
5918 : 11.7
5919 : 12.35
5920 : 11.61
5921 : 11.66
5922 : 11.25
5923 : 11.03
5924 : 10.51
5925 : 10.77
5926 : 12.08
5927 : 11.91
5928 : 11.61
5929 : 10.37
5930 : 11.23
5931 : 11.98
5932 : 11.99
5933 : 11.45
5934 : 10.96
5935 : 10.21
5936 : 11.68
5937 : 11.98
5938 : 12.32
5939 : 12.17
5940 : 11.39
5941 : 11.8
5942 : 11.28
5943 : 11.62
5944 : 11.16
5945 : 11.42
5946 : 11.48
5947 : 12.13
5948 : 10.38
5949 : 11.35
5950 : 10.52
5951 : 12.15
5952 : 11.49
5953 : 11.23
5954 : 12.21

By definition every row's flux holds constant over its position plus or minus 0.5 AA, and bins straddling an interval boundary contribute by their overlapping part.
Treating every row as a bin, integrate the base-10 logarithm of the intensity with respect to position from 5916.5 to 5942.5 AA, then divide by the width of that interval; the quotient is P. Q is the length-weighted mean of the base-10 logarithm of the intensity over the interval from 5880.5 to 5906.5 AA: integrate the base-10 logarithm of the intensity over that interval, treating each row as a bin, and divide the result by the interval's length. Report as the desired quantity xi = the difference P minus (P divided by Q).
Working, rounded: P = 1.06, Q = 1.04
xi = 0.038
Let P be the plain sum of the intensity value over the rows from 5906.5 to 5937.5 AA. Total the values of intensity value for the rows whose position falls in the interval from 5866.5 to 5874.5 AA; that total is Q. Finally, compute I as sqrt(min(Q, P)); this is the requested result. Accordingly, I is 10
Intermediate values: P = 355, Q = 94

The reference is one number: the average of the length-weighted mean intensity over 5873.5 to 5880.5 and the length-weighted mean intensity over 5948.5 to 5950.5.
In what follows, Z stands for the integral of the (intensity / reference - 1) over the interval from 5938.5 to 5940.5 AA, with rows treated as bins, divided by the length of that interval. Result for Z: 0.04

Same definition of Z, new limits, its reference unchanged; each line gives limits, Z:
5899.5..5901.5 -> 0.03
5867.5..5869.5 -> 0.08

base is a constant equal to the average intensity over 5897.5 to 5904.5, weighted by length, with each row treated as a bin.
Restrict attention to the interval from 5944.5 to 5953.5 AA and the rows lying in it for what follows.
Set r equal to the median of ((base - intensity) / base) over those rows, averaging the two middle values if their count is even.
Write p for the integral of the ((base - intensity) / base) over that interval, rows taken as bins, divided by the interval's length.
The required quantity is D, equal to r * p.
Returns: 0.0003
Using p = -0.014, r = -0.020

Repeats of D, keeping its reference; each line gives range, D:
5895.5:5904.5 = -0.0001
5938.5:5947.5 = 0.0009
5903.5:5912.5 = 0.0024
